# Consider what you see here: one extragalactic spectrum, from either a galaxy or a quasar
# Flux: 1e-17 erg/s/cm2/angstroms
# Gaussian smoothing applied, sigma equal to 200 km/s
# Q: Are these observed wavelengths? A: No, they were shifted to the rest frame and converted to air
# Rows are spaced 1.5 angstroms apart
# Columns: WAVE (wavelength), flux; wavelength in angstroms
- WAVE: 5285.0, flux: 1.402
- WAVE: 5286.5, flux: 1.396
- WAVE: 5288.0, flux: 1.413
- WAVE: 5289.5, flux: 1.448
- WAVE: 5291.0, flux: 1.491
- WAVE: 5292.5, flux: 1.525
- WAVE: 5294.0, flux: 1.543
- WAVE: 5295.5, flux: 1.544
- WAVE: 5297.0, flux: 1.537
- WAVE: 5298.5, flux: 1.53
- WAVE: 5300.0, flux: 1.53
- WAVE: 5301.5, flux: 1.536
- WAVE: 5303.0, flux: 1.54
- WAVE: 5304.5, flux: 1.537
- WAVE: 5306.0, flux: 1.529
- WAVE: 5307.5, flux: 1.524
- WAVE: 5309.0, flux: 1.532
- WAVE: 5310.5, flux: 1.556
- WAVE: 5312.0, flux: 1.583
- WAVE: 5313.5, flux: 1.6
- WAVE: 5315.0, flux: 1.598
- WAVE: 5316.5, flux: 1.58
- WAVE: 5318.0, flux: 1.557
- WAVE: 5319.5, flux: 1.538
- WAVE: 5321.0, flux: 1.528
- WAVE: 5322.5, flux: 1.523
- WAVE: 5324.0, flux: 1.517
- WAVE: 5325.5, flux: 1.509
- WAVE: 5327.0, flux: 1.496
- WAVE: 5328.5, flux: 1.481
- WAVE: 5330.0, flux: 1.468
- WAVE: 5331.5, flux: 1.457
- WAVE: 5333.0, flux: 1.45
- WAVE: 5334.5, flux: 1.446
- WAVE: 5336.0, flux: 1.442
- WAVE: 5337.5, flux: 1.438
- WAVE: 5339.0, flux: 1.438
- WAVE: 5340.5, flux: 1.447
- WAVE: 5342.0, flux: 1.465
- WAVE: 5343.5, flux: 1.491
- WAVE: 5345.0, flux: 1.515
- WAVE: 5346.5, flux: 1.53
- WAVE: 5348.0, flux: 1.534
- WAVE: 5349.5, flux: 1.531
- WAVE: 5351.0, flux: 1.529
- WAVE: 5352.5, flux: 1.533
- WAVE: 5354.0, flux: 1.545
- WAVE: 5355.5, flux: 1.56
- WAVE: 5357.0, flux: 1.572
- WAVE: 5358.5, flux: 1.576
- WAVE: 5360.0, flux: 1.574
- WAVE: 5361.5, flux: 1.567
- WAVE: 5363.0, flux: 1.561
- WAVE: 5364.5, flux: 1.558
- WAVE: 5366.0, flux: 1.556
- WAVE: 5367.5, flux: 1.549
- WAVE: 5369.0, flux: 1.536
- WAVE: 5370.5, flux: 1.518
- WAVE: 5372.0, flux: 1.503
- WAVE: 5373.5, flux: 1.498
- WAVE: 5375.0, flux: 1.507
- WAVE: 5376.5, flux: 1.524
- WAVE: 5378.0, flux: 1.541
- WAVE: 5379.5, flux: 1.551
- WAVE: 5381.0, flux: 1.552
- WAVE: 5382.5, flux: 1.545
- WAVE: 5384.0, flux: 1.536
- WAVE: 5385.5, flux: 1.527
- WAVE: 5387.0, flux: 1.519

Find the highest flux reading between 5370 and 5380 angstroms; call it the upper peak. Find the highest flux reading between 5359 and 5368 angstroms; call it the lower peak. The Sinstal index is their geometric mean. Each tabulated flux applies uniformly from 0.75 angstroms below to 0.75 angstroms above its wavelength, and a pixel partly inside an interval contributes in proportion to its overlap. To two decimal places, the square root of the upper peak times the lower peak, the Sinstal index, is 1.56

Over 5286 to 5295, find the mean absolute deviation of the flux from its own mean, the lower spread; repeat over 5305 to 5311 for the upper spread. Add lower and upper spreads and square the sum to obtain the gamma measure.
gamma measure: 0.0037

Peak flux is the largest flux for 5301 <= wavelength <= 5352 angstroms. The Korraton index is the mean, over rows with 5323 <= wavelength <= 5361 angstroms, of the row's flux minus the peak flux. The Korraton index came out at -0.10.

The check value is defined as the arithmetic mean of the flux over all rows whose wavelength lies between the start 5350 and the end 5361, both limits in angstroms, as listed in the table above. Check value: 1.56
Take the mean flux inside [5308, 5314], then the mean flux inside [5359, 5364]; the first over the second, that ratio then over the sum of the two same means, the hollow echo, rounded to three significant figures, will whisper 0.319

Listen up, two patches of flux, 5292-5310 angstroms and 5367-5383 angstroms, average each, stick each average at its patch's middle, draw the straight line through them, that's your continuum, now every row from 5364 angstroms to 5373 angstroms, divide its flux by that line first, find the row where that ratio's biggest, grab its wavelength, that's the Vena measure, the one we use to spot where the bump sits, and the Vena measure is 5364.5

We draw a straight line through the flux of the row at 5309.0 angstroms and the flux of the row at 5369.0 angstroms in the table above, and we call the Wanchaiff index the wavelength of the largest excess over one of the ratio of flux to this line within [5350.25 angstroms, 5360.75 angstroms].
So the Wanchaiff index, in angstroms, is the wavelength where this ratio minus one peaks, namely 5358.5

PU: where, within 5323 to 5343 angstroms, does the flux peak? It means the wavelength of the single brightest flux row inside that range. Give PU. 5324.0 angstroms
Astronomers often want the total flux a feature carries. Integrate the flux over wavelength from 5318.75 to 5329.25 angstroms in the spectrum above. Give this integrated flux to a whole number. 16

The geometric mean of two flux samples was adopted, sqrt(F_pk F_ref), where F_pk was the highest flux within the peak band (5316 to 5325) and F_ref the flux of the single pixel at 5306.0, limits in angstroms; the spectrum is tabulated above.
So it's 1.55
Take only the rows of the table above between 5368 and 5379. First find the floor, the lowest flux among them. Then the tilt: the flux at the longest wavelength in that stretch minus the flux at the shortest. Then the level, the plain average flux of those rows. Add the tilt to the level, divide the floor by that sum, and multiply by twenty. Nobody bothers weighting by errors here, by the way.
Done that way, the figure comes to 19.7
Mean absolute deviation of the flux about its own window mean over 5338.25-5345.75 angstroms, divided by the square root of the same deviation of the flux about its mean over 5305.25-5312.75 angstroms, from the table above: 0.18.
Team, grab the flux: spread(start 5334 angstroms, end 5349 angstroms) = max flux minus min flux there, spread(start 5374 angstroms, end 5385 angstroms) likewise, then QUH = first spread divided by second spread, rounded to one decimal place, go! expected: 2.1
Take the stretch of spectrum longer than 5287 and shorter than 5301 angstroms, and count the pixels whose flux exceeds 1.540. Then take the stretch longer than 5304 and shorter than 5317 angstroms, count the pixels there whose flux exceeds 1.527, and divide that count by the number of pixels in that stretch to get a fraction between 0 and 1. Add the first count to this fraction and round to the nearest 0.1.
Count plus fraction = 2.9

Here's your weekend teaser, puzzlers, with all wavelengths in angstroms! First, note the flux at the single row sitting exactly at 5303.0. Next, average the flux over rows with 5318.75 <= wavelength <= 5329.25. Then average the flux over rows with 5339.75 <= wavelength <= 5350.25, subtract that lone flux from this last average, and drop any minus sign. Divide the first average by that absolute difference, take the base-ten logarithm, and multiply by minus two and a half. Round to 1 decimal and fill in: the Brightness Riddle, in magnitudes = -4.0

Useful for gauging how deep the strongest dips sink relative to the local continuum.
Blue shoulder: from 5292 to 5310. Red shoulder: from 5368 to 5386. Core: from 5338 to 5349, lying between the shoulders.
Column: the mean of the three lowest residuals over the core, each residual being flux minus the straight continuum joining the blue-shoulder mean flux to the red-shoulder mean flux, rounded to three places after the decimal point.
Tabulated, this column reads -0.081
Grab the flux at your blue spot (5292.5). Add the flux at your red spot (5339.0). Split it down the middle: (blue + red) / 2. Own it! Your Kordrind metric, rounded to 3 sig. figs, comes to 1.48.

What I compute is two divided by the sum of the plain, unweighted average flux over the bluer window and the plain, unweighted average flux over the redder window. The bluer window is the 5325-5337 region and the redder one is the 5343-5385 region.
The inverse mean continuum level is 0.665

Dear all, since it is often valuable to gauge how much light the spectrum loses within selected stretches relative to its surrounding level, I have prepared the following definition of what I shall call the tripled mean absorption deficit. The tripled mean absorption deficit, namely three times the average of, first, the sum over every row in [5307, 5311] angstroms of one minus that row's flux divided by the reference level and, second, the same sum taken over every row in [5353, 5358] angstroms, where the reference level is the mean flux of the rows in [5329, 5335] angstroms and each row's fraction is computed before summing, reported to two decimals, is -0.57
